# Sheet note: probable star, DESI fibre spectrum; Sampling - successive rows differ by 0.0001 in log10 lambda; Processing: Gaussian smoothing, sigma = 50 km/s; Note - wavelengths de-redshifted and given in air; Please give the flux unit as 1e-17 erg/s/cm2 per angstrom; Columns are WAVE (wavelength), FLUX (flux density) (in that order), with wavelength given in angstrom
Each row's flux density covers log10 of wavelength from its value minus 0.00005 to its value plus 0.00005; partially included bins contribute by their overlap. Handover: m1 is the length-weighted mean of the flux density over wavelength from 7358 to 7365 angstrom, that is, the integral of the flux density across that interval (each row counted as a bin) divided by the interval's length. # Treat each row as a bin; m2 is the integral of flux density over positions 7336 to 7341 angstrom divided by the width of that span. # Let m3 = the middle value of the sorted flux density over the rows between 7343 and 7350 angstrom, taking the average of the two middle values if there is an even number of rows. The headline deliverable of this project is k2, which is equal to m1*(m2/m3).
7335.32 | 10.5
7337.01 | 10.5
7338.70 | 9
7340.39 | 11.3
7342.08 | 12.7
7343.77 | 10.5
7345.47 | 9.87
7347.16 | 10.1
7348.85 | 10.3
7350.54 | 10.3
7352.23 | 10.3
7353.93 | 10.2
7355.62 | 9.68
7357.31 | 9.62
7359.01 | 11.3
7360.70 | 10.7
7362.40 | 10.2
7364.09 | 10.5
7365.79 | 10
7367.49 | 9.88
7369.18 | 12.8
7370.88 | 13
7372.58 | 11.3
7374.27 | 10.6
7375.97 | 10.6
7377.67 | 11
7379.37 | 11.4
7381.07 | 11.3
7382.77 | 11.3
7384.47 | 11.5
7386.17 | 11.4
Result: 10.7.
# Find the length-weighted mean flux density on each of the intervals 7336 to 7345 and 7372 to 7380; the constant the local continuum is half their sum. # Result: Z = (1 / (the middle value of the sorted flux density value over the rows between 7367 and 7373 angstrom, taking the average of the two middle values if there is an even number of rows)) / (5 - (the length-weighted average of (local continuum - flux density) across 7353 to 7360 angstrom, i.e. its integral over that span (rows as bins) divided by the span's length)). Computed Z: 0.0190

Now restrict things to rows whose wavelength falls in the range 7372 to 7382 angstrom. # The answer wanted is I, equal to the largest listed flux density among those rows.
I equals 11.4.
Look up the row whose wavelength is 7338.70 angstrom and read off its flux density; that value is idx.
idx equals 9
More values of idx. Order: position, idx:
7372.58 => 11.3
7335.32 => 10.5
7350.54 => 10.3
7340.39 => 11.3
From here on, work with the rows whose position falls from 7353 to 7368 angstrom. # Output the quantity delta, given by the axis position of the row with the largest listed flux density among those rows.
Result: 7359.01 angstrom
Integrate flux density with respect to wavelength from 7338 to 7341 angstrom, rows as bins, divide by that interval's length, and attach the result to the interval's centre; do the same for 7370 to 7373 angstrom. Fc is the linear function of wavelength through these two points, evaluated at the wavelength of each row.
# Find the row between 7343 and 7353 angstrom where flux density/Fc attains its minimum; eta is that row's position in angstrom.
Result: 7345.47 angstrom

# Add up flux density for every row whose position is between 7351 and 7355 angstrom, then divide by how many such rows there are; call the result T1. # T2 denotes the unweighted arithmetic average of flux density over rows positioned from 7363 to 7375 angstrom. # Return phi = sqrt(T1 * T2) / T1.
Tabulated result 1.043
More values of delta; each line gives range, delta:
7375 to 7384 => 7379.37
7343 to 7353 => 7343.77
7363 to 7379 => 7370.88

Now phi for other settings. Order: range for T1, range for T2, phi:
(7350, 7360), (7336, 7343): 1.031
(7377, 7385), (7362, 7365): 0.957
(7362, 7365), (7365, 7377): 1.039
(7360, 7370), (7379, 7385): 1.032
